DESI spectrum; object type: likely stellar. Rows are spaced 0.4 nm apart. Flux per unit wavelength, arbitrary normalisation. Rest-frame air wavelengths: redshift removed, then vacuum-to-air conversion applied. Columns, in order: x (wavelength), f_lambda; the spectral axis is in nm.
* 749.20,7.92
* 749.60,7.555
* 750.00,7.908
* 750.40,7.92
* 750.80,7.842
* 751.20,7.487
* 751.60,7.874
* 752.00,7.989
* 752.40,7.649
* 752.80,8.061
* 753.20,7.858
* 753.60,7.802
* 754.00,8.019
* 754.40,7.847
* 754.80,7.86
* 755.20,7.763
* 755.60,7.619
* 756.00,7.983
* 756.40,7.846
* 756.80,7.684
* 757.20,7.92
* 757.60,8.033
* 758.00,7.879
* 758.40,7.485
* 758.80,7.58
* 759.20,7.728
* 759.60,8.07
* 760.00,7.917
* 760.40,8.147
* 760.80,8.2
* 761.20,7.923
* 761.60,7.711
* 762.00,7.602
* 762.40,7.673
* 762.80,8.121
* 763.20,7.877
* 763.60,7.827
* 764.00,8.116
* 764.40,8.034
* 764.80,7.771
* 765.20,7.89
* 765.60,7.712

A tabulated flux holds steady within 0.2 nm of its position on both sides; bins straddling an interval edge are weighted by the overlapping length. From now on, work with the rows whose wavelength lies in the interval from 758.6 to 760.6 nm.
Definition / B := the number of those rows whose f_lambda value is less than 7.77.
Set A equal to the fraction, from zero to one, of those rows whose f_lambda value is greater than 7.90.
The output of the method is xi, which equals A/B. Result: 0.300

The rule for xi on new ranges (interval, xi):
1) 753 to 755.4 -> 0.167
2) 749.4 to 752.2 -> 0.214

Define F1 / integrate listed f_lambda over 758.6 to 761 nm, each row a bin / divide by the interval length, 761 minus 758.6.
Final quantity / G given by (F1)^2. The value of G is 63.0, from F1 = 7.94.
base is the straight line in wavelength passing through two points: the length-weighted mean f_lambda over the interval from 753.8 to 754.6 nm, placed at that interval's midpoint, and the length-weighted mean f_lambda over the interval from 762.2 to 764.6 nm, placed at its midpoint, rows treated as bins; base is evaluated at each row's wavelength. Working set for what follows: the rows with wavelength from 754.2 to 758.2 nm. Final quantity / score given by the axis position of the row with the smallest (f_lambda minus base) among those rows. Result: 755.60 nm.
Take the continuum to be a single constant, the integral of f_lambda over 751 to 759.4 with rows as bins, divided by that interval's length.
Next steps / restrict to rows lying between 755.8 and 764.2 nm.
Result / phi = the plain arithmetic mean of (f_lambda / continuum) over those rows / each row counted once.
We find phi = 1.01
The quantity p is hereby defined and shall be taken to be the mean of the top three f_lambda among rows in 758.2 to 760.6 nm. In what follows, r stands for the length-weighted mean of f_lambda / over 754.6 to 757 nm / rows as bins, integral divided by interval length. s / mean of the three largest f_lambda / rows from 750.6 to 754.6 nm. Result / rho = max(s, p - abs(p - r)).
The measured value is 8.02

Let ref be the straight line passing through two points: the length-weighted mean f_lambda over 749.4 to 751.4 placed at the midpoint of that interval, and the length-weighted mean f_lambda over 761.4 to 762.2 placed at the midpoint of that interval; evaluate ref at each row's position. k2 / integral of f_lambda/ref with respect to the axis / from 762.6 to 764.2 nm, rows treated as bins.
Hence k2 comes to 1.67 nm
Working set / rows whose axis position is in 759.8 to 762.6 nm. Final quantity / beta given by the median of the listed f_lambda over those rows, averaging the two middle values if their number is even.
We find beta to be 7.917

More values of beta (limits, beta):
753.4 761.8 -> 7.860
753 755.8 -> 7.847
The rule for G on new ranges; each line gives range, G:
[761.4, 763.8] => 60.9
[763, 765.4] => 62.7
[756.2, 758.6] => 61.0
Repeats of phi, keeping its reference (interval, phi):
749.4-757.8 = 1.00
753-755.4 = 1.01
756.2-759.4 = 1.00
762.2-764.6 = 1.02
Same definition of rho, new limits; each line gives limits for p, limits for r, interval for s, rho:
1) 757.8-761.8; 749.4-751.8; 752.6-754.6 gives 7.98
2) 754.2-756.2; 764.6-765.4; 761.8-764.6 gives 8.09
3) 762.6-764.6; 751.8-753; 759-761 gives 8.14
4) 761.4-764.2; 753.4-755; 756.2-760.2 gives 8.01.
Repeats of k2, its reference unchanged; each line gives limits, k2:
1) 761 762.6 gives 1.61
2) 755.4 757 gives 1.62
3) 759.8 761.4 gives 1.68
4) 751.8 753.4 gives 1.63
